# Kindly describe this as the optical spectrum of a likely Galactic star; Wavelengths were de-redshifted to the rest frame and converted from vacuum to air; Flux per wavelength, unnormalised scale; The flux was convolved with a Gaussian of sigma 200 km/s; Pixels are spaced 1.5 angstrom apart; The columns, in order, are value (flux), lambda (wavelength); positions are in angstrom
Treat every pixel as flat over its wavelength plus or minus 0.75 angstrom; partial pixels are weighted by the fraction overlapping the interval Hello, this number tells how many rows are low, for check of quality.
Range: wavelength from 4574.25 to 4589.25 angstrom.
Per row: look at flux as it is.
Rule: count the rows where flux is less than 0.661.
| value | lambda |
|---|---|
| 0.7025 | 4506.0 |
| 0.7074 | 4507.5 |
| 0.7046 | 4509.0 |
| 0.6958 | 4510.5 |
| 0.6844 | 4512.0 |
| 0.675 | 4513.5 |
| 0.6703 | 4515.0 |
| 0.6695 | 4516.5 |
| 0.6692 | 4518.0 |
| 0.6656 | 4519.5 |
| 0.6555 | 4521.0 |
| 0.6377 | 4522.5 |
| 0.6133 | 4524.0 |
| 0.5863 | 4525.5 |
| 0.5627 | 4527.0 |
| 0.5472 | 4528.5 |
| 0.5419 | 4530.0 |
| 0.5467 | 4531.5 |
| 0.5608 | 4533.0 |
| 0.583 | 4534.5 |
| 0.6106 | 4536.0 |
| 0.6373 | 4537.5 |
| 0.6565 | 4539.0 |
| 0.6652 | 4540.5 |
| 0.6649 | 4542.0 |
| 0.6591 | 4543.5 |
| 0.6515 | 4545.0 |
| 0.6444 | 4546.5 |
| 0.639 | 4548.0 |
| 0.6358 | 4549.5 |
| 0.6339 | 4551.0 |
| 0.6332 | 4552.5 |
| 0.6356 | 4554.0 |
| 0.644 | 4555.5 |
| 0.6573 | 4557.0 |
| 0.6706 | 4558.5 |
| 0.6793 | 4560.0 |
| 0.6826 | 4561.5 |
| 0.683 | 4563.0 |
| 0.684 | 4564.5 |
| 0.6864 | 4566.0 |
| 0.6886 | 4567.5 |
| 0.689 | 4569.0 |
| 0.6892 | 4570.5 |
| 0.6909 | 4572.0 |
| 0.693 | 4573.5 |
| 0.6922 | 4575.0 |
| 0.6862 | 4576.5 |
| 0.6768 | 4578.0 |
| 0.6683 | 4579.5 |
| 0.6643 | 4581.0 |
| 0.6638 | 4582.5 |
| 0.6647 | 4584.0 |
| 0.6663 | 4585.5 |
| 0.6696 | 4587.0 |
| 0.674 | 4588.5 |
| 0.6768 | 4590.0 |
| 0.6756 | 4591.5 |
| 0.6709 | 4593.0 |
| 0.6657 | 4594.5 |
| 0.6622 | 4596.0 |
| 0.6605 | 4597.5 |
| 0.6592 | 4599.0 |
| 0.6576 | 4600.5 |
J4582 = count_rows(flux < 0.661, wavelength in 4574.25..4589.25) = 0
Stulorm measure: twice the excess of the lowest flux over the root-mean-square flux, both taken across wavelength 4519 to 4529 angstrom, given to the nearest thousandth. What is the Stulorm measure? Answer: -0.128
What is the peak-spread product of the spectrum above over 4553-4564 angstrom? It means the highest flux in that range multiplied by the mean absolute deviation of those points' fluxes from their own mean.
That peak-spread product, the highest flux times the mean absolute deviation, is 0.011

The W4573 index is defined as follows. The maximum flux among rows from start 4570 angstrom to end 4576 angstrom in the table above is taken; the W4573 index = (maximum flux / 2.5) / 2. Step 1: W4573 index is 0.139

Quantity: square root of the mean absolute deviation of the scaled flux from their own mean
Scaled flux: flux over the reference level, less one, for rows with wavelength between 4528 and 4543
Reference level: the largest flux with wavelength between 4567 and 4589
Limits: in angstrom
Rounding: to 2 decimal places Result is 0.26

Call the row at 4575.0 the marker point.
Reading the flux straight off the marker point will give 0.6922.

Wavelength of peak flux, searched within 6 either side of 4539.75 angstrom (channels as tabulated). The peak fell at 4540.5 angstrom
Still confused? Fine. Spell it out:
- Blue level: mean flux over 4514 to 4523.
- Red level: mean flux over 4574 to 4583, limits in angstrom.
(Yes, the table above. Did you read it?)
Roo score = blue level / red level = 0.98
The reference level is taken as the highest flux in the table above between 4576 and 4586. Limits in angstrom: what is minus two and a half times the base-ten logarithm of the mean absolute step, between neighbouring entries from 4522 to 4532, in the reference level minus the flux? 4.4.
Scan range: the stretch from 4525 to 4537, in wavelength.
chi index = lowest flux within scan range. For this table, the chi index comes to 0.5419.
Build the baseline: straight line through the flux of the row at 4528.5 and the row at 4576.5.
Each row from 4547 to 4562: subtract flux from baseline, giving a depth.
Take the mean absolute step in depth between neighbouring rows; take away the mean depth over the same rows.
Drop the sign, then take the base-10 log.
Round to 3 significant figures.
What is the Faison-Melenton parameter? -1.48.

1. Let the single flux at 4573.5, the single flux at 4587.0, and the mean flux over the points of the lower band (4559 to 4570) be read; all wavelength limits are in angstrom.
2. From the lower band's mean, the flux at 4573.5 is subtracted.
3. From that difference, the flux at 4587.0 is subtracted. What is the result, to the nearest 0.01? -0.68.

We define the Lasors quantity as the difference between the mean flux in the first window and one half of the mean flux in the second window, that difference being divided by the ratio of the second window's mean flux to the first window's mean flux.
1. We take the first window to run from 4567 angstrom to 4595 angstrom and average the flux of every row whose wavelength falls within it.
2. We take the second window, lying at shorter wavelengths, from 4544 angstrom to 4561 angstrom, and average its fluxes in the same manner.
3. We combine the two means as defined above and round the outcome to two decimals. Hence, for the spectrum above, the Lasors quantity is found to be 0.37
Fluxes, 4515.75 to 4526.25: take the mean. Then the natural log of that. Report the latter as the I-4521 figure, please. -0.442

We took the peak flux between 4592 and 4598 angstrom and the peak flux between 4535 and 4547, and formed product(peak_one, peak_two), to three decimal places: 0.446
